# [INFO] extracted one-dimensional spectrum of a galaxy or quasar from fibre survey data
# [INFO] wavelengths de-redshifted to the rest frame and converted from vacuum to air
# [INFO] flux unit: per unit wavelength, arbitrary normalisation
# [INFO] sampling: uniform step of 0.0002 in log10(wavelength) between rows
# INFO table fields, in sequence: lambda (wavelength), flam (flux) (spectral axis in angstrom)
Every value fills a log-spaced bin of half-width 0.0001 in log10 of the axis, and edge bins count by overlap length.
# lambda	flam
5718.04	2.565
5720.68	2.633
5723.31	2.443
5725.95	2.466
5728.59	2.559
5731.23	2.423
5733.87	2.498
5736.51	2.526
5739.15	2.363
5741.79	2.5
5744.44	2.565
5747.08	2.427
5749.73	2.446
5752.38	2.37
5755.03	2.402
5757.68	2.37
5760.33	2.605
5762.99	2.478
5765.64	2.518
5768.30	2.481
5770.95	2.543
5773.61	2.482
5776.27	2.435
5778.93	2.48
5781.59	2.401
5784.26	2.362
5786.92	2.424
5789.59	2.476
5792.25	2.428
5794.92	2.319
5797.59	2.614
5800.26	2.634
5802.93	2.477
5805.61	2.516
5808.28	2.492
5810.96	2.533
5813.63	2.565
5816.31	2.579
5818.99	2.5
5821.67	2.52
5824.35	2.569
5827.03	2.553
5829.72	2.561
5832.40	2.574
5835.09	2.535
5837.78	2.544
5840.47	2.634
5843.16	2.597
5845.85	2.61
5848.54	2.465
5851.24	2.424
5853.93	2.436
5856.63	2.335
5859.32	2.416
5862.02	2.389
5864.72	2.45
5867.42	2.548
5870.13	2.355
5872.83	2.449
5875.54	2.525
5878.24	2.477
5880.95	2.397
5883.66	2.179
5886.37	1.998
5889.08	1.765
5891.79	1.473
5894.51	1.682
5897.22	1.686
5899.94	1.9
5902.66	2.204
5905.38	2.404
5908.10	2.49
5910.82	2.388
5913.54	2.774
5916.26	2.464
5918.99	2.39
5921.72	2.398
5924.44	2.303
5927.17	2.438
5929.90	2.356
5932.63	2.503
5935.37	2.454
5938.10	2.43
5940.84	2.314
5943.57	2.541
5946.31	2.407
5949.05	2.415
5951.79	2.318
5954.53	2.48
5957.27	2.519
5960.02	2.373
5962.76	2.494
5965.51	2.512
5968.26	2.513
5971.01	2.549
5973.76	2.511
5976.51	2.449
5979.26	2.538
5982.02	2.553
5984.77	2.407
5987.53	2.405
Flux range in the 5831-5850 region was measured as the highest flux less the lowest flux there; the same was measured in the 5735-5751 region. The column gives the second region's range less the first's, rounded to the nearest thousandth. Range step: 0.033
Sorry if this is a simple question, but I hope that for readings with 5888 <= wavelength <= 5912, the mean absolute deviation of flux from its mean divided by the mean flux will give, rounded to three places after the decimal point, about 0.166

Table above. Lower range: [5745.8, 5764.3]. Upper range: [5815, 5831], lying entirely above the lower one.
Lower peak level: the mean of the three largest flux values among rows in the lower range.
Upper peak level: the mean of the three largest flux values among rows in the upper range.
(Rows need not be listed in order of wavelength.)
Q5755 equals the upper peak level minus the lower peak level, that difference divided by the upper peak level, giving 0.023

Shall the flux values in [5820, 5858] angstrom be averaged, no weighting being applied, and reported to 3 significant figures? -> 2.53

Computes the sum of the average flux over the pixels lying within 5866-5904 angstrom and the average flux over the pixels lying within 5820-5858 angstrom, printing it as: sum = 4.64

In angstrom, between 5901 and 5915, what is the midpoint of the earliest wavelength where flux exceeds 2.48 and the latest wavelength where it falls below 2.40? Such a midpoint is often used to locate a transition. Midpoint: 5909.5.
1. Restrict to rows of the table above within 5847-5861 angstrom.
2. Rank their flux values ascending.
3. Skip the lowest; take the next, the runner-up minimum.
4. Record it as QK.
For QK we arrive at 2.416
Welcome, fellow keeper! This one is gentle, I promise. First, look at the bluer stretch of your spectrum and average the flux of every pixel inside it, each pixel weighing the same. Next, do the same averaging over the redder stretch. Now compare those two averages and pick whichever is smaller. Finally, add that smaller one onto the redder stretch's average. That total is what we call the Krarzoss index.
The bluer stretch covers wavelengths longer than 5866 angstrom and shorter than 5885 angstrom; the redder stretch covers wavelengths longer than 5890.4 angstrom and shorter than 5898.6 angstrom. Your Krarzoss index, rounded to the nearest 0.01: 3.23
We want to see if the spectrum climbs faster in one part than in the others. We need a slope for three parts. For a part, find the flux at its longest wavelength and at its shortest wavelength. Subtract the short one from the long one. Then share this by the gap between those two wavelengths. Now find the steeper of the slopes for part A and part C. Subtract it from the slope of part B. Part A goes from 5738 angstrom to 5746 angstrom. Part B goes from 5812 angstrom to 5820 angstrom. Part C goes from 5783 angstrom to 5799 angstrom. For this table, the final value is -0.050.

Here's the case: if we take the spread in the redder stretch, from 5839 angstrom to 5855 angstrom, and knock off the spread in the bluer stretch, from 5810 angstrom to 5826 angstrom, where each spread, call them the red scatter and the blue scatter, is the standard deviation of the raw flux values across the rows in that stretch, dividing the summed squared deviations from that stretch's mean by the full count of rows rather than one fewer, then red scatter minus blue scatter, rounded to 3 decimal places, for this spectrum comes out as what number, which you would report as 0.059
